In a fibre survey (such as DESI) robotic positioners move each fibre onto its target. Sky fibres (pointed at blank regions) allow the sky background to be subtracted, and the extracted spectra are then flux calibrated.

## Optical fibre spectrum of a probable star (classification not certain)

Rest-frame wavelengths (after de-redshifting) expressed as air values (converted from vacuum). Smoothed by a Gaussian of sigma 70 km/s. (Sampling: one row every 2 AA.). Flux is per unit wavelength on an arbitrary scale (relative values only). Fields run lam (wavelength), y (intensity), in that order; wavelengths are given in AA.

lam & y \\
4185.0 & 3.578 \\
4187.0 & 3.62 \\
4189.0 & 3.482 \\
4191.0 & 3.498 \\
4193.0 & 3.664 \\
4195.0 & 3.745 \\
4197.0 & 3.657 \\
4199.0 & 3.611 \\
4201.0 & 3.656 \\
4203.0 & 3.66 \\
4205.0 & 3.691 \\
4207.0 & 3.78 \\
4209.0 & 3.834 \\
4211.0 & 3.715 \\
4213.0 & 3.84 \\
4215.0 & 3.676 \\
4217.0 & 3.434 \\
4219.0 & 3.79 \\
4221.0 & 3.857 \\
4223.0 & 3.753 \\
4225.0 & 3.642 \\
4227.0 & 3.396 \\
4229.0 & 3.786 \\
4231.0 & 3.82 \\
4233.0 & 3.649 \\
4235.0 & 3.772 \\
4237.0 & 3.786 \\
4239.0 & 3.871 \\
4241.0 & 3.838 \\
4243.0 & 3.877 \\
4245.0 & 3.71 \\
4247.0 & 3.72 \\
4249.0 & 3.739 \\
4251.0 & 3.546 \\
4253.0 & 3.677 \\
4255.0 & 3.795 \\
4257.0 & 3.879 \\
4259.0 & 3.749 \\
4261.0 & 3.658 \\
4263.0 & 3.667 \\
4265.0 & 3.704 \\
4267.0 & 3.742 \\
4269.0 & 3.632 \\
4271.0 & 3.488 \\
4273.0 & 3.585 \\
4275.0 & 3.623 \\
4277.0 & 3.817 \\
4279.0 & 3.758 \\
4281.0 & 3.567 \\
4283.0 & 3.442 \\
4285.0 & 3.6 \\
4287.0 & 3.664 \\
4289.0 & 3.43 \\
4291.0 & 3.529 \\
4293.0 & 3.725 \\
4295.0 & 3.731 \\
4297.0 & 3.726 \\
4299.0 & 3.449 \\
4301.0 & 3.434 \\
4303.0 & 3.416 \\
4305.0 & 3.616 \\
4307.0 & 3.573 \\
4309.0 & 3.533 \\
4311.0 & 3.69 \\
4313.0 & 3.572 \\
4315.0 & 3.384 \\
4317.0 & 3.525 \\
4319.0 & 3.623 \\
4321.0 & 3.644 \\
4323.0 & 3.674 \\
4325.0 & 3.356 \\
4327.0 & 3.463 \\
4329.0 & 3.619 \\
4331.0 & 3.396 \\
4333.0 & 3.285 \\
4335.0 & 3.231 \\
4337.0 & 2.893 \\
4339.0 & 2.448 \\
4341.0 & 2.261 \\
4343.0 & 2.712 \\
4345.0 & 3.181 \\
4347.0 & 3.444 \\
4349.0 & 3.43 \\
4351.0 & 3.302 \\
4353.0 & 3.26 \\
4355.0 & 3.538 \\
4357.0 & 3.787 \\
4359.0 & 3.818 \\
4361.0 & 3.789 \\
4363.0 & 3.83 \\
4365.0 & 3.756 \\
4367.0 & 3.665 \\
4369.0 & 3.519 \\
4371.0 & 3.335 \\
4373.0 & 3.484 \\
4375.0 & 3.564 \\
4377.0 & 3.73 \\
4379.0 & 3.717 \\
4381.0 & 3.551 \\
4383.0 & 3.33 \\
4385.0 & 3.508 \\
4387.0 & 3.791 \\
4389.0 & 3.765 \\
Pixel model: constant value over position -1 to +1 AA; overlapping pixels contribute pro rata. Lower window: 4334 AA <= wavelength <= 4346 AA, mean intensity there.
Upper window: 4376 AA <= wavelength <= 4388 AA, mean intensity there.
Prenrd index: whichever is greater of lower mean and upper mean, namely 3.60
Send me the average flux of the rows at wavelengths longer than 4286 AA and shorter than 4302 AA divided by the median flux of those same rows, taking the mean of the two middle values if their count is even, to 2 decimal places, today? 1.00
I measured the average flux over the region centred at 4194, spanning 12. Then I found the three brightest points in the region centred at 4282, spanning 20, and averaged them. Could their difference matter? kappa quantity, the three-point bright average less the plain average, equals 0.14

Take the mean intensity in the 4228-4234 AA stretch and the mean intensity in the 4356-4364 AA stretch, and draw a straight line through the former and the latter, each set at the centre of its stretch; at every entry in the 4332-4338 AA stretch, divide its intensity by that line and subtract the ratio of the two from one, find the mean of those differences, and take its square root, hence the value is 0.42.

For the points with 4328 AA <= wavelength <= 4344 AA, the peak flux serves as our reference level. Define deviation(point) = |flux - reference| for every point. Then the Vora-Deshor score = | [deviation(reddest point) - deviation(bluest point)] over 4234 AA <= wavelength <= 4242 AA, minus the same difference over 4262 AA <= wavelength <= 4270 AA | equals 0.10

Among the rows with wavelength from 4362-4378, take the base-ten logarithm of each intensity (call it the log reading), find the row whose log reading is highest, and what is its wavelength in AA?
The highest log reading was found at 4363.0 AA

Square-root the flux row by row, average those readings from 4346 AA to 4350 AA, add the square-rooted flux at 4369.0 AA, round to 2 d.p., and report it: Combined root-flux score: 3.73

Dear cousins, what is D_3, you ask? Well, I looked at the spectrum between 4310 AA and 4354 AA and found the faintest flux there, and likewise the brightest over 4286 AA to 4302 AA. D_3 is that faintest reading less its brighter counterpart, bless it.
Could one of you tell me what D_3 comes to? -1.47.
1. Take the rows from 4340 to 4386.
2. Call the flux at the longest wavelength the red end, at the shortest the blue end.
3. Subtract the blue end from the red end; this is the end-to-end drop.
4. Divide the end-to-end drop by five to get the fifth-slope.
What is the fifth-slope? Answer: 0.249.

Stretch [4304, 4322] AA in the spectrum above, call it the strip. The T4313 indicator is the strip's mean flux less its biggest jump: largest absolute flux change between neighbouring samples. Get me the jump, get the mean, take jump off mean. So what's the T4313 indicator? 3.39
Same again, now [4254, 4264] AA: 3.62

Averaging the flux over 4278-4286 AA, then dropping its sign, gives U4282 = 3.59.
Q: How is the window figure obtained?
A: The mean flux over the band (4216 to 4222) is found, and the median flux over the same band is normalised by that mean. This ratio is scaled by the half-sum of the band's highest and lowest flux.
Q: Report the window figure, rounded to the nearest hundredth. 3.74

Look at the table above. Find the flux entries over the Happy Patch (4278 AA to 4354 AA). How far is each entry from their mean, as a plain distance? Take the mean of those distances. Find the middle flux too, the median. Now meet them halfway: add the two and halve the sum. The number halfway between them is 1.84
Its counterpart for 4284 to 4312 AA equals 1.84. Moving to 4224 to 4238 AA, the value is 1.94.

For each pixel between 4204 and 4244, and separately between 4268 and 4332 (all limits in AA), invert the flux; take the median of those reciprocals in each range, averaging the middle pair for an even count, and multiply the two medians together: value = 0.074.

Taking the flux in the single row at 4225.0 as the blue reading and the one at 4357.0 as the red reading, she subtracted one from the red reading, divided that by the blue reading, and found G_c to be 0.765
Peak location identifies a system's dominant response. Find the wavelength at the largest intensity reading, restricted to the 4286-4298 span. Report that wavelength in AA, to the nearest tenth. 4295.0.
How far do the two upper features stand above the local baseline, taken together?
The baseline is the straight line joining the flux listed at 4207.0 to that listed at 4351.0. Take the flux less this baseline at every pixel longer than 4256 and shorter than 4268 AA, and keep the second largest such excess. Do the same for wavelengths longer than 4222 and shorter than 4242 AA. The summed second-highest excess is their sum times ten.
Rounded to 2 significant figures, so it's 3.3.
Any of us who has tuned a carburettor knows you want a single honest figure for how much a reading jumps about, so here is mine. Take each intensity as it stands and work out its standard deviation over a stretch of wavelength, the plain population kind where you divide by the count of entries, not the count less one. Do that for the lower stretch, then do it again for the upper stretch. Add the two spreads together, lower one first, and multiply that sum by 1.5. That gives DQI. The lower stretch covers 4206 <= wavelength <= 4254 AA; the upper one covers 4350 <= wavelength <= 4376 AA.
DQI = 0.48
